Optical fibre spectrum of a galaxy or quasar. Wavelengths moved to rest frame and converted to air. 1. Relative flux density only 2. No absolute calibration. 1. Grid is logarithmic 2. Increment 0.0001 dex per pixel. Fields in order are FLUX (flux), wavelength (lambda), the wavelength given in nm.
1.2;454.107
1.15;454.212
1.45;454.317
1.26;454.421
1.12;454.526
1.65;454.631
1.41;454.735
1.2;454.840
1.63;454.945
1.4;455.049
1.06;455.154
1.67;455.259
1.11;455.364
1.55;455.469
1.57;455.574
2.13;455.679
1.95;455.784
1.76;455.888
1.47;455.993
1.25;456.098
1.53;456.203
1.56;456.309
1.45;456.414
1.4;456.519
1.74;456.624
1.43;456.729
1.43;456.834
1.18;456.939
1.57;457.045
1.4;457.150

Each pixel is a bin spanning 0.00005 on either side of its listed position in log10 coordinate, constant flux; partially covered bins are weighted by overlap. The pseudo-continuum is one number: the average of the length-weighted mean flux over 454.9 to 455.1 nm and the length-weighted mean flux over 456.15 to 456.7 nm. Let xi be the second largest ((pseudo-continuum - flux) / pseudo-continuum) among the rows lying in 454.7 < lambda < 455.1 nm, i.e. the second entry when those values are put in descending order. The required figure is 0.08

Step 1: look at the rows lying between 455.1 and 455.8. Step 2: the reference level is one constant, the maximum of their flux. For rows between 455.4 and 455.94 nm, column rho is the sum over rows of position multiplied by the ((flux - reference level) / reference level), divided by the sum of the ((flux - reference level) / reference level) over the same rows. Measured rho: 455.63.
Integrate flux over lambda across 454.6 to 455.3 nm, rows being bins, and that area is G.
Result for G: 1.00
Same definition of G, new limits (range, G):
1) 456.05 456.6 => 0.80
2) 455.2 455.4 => 0.28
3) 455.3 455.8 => 0.82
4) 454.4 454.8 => 0.54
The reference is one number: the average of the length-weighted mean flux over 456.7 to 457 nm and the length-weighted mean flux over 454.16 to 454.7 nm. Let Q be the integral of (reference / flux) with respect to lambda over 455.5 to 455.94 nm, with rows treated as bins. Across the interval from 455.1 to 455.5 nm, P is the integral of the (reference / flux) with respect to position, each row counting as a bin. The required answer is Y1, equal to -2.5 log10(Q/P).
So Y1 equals 0.27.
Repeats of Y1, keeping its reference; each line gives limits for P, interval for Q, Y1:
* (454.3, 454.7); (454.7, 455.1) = 0.05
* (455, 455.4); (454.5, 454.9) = 0.05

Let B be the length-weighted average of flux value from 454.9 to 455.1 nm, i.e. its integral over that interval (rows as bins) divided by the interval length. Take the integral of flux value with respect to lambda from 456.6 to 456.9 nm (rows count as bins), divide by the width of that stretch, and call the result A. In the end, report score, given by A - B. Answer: -0.02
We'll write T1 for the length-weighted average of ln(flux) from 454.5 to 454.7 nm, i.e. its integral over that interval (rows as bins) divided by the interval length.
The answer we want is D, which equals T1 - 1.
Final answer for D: -0.664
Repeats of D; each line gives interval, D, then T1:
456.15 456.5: -0.595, 0.405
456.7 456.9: -0.655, 0.345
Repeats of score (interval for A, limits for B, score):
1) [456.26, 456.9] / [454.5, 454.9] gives 0.13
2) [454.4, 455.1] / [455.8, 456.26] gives -0.15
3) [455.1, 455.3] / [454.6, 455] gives -0.12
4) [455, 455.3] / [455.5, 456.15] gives -0.32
